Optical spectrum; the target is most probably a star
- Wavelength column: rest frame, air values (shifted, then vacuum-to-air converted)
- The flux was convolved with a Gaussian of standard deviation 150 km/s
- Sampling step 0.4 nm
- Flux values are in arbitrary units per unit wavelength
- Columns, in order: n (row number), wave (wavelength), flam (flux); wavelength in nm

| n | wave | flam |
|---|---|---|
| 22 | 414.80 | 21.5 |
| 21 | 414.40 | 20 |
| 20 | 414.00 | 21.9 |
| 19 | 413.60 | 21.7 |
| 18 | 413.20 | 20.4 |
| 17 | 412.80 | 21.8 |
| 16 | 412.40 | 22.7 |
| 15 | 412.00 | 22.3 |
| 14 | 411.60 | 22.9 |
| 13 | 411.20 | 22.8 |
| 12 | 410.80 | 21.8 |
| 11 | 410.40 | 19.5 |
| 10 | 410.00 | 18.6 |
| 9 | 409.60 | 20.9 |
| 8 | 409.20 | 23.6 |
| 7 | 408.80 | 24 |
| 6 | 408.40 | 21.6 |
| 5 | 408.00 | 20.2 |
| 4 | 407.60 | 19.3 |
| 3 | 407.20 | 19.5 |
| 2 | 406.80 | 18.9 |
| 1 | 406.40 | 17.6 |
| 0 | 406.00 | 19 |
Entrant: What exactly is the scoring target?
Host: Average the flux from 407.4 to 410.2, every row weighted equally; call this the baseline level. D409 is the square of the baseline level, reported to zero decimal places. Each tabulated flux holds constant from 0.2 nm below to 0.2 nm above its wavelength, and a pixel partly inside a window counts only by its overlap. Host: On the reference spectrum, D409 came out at 448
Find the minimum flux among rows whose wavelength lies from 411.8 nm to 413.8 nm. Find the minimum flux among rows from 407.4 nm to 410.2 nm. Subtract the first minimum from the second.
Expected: -1.8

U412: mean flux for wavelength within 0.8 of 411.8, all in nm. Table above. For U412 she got 22.7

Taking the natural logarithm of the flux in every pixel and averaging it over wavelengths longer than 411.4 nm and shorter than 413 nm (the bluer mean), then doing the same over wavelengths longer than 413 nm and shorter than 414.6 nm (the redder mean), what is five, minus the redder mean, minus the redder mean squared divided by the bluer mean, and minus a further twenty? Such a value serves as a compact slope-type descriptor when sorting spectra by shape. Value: -21.0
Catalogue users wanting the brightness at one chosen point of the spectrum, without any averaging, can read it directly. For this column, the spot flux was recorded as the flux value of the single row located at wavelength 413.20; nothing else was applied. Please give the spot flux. 20.4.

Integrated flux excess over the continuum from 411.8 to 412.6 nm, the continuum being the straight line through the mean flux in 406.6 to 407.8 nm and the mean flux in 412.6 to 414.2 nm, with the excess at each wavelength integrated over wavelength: 1.18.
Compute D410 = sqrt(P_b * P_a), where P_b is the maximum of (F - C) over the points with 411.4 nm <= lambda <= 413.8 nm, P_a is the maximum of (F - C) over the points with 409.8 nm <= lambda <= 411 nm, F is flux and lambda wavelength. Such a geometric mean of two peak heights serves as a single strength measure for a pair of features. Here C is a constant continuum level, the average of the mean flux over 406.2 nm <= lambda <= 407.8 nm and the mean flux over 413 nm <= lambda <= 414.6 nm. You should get 2.4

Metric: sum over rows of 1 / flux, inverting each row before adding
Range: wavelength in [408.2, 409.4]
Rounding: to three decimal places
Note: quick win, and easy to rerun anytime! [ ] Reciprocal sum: 0.130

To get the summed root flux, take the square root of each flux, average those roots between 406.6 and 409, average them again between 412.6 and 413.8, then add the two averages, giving 9.15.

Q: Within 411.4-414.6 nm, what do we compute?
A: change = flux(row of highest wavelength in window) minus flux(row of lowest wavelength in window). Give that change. -2.9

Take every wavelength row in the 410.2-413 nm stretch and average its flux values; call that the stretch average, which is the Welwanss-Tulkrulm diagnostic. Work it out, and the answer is 22.0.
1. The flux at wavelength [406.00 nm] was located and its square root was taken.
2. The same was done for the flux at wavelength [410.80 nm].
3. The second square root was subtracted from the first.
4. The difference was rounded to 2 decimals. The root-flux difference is -0.31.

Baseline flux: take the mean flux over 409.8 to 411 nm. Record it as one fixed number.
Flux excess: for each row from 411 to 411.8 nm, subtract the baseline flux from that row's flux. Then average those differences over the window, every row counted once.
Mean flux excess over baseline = 2.9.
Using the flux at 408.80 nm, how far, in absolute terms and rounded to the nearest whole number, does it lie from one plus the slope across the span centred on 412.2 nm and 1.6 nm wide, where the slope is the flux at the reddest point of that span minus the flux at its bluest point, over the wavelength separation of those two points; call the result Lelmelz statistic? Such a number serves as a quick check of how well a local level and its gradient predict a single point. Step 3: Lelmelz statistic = 24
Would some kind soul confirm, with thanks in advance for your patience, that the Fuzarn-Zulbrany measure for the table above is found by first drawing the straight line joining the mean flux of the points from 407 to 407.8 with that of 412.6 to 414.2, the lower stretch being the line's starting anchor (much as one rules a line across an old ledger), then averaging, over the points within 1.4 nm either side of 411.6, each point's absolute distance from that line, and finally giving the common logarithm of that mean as 0.15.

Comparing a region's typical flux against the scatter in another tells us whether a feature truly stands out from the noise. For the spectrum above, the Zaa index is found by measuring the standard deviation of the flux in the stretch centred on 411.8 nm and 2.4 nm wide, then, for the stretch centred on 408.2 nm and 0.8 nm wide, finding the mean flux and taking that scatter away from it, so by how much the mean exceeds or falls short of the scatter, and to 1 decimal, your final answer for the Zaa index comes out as 20.4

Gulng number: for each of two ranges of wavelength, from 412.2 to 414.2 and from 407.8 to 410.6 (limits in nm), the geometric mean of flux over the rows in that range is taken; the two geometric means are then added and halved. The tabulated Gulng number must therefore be 21.4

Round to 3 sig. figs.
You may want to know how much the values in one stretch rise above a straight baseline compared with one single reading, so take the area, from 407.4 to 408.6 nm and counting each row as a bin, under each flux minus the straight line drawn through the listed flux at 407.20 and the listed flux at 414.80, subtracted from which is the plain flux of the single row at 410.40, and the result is -18.7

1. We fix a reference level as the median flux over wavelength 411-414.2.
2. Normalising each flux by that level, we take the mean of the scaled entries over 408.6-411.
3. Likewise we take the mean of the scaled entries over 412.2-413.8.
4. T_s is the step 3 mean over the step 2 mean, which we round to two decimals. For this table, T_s 1.01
